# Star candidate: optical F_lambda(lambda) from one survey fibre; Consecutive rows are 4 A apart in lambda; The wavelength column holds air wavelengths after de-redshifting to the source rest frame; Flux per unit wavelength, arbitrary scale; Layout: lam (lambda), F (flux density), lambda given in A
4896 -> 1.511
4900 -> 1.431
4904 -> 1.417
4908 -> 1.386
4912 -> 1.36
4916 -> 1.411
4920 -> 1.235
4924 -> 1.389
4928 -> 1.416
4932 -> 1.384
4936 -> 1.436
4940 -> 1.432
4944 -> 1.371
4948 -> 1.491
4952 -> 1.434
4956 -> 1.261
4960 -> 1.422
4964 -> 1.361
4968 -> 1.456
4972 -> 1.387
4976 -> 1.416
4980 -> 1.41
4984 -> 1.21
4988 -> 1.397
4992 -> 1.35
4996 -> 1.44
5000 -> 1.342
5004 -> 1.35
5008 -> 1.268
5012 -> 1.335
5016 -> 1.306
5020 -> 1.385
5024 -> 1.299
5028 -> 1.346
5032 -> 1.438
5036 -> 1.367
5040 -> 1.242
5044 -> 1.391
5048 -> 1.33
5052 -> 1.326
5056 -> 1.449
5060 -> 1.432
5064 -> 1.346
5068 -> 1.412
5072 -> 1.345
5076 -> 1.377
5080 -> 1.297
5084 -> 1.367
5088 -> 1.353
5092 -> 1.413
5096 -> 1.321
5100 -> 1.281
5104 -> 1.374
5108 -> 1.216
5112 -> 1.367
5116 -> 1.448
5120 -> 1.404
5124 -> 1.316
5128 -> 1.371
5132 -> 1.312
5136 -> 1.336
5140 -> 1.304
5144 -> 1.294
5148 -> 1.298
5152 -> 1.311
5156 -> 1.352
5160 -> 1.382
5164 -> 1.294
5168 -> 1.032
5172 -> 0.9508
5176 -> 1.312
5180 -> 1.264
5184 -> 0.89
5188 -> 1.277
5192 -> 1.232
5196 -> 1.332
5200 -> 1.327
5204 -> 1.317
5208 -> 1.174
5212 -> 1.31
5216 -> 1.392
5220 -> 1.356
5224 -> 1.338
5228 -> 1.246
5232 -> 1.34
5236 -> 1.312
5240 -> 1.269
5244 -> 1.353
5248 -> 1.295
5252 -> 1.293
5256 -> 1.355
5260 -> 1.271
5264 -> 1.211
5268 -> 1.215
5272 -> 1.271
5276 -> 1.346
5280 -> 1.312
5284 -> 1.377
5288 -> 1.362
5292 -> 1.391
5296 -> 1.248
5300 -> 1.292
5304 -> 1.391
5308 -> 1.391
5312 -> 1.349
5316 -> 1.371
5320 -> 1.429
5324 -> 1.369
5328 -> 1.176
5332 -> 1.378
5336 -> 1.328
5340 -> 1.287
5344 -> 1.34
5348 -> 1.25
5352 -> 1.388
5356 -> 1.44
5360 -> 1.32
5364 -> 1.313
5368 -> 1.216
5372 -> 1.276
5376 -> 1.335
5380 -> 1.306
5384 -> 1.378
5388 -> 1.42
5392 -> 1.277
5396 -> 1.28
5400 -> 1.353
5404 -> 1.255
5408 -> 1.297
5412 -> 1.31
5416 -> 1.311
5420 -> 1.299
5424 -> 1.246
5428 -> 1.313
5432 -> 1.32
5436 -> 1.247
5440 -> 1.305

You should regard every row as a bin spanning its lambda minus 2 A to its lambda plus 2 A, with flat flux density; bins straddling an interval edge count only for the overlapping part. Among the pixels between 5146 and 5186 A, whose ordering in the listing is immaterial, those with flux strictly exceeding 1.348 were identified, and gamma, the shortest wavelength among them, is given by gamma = 5156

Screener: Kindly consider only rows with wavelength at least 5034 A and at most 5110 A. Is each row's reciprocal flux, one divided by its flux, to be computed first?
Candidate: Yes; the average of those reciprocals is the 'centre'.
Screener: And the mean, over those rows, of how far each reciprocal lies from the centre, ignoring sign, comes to 0.0259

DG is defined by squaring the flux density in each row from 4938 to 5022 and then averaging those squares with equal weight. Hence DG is 1.89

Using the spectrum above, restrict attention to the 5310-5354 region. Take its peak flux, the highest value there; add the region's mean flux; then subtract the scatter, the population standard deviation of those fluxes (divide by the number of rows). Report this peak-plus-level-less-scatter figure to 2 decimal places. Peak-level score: 2.69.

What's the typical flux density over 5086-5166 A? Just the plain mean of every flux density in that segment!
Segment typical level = 1.34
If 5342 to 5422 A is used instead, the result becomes 1.32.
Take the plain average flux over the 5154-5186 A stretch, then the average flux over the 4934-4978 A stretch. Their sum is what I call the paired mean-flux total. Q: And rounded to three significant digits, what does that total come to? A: 2.59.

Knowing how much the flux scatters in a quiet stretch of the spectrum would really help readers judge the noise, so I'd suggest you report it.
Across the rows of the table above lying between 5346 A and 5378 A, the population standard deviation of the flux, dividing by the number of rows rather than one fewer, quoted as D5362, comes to 0.068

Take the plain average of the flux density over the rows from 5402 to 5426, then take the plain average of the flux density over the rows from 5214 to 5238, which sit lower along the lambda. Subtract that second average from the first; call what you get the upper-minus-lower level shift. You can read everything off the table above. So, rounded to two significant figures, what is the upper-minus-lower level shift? -0.044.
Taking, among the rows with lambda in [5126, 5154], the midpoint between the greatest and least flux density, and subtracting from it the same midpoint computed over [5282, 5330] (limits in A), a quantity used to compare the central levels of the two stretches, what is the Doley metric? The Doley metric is 0.030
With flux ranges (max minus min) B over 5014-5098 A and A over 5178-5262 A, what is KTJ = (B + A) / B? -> 3.4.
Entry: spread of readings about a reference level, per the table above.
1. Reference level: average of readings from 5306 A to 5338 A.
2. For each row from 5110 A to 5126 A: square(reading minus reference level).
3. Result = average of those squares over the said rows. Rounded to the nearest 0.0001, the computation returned 0.0036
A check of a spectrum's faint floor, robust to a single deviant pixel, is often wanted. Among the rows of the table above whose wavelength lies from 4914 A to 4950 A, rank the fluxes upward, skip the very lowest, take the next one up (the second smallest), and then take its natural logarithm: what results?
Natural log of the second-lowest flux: 0.316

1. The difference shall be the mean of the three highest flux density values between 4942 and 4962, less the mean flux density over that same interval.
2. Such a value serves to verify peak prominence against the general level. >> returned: 0.053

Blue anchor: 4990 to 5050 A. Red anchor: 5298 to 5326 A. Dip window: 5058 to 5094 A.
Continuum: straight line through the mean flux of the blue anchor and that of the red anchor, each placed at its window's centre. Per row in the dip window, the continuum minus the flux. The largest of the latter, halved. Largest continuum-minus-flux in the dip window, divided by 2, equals 0.027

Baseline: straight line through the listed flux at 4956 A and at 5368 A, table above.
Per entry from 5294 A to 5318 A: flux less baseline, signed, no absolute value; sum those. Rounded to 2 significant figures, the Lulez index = 0.71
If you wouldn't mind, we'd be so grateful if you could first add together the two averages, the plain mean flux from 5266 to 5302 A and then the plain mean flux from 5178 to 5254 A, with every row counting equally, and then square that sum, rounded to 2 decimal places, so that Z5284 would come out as 6.72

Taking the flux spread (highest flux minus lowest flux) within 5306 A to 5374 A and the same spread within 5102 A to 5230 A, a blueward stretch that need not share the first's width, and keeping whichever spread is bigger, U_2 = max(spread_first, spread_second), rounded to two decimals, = 0.56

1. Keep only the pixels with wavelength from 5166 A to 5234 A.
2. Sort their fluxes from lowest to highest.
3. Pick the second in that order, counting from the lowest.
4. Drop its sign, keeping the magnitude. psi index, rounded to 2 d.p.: 0.95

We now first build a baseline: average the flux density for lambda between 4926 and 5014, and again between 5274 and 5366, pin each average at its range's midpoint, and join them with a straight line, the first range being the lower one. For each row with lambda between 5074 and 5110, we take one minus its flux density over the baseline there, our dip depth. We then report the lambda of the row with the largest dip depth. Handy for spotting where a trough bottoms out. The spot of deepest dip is 5108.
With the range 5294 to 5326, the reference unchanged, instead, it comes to 5296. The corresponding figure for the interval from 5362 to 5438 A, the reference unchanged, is 5368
